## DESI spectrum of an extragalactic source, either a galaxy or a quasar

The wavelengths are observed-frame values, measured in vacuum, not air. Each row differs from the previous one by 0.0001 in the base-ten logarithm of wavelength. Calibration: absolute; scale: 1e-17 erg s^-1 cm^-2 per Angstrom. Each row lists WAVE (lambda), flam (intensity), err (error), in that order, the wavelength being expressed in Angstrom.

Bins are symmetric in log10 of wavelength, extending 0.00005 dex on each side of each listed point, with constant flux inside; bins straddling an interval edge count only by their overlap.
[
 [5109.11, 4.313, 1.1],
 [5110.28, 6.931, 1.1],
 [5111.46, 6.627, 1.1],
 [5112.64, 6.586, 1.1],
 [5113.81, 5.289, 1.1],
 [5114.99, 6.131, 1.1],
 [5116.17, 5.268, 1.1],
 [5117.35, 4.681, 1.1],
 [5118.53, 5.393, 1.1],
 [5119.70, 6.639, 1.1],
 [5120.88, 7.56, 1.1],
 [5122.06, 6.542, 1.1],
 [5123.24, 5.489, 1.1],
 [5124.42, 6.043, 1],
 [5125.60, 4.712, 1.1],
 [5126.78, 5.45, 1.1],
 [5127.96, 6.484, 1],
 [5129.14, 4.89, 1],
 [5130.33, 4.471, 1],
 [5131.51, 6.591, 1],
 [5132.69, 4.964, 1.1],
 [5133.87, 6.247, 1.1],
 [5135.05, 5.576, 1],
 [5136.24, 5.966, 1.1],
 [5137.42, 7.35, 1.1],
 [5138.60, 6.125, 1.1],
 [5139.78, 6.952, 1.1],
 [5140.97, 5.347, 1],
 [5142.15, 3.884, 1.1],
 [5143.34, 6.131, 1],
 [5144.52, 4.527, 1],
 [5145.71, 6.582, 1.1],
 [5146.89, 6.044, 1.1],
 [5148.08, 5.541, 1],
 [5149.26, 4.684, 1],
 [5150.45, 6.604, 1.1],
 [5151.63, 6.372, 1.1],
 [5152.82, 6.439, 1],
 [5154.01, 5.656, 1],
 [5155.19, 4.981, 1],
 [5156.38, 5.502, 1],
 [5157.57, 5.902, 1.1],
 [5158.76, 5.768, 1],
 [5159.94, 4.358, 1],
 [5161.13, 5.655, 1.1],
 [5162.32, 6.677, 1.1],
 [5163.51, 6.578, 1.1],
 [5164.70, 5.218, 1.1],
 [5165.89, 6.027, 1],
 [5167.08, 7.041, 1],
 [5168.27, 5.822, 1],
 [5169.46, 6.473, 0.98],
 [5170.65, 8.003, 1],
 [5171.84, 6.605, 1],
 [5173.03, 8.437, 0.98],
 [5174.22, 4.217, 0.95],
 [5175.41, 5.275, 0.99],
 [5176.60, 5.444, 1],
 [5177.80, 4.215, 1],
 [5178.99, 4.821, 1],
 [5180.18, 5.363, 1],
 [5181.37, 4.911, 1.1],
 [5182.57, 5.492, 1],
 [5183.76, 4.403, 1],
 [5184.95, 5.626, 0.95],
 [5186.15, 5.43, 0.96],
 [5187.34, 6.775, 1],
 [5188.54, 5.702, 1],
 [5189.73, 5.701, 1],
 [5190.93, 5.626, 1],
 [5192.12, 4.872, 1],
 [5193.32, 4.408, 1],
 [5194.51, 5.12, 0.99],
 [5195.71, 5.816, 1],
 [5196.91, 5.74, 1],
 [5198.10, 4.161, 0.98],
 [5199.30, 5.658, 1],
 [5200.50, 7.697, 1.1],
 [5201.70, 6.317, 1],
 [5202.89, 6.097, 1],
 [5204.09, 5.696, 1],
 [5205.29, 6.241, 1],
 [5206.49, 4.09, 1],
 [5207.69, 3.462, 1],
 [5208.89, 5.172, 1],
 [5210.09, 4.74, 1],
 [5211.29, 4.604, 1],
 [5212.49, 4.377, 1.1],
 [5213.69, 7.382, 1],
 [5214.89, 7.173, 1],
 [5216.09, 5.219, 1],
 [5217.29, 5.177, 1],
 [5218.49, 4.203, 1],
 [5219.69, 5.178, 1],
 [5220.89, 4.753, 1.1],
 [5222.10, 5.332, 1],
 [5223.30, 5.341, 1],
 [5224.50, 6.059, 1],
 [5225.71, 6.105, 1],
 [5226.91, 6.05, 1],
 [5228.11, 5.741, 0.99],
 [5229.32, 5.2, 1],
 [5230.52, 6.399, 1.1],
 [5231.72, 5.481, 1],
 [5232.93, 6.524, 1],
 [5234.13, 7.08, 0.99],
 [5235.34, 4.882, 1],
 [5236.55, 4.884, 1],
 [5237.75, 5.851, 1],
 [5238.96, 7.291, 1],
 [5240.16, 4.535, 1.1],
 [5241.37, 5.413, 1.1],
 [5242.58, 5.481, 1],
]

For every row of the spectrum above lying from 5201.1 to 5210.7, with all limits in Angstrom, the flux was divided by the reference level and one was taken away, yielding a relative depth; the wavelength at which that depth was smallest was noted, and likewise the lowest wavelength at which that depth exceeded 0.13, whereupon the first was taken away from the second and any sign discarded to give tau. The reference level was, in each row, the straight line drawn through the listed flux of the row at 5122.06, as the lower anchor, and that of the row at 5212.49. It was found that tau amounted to 6.0 Angstrom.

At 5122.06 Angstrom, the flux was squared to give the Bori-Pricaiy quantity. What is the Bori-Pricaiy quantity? 42.8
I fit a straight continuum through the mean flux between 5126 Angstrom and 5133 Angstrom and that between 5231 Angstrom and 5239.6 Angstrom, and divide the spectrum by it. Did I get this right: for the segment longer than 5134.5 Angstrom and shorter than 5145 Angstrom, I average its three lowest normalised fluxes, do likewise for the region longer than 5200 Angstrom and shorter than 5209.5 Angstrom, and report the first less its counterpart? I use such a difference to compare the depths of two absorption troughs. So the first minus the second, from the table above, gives 0.10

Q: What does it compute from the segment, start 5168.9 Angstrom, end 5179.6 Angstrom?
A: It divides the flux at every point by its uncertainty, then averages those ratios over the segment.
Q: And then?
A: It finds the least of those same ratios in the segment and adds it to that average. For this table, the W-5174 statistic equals 10.2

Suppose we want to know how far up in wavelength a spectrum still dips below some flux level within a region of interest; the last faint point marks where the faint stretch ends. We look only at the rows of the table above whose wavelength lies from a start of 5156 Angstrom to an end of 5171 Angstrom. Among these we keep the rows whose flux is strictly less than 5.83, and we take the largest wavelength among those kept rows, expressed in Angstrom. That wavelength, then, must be 5168.27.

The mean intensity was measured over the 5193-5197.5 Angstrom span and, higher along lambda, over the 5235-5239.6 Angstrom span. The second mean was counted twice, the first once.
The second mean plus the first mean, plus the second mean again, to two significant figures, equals 17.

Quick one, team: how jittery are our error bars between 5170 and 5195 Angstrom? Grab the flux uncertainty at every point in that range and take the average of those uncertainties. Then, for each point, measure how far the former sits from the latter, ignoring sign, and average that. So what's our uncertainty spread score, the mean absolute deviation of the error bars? 0.015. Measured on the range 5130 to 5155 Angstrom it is 0.050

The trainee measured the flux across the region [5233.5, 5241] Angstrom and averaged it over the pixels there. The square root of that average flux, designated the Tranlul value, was 2.40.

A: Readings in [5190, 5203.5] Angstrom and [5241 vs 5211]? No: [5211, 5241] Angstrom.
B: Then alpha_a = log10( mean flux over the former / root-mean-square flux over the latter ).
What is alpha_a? -0.009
